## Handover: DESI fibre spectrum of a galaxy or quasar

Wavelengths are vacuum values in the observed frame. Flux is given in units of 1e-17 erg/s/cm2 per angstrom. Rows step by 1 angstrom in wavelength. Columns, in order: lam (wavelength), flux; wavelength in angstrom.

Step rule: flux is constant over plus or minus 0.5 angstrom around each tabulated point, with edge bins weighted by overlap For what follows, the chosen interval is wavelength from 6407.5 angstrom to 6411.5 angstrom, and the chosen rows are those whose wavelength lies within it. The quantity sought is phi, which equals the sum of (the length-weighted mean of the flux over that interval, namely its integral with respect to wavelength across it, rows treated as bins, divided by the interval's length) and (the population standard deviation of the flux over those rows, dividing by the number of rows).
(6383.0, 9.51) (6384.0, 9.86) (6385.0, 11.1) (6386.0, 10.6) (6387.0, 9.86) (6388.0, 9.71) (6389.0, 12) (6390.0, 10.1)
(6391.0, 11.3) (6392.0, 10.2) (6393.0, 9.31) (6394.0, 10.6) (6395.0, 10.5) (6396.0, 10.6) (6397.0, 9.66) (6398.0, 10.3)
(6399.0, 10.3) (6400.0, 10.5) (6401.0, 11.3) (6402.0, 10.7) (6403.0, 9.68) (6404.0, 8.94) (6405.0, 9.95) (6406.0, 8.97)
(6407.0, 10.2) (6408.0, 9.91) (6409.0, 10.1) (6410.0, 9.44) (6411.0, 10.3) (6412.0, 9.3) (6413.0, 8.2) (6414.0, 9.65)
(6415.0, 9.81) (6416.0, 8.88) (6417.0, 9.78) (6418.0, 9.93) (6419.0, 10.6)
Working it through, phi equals 10.3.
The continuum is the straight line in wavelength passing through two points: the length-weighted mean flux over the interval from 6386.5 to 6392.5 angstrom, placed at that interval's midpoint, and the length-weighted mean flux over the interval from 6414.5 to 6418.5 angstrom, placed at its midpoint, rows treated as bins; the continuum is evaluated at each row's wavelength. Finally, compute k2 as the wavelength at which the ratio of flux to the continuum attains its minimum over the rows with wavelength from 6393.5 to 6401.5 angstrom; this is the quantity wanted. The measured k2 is 6397.0 angstrom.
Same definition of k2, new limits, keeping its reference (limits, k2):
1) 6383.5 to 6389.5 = 6388.0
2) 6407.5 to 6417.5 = 6413.0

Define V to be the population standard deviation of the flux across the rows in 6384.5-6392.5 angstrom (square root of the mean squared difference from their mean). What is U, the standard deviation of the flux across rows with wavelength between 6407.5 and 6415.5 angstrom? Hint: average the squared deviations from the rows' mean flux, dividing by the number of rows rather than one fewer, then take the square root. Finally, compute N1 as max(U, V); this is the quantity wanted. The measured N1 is 0.746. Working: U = 0.608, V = 0.746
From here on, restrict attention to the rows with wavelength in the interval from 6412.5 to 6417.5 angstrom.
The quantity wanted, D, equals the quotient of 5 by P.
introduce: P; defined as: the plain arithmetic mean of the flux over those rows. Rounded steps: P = 9.3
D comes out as 0.540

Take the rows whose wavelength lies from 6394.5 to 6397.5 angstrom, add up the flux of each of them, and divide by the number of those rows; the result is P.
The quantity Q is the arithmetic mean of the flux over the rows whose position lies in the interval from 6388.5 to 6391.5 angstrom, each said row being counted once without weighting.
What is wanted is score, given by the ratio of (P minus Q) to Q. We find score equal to -0.08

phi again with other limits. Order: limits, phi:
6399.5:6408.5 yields 10.7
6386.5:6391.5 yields 11.5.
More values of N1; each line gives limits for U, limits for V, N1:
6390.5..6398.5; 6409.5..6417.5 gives 0.602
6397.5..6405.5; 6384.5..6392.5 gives 0.746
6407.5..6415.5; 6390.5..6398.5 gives 0.608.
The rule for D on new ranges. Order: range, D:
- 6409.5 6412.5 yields 0.517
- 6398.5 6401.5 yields 0.467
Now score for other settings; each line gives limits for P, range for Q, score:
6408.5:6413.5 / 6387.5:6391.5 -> -0.12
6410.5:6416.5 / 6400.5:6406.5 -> -0.06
